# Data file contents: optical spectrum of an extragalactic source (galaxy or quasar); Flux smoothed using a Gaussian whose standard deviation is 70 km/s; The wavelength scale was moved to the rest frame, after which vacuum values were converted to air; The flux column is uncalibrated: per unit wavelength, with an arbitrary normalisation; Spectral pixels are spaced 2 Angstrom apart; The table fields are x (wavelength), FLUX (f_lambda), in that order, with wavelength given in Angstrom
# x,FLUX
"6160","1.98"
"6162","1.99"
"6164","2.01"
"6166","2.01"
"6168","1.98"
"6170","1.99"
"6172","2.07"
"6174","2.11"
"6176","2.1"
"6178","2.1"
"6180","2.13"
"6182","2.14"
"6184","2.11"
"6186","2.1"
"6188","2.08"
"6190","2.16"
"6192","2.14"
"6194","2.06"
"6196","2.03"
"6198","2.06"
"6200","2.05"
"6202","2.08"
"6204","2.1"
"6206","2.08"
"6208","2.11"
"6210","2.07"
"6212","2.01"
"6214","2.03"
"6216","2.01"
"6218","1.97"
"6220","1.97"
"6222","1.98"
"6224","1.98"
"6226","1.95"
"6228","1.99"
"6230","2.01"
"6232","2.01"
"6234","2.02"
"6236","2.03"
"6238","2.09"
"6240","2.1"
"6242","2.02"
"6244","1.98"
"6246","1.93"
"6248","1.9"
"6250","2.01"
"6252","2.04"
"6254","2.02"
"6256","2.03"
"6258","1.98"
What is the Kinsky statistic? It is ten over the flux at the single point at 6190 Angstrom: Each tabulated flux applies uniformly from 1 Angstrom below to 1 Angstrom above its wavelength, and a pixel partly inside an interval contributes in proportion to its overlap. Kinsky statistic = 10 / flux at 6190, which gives 4.63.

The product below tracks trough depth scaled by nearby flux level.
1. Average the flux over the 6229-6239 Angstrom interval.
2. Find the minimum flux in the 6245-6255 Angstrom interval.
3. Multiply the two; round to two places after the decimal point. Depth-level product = 3.86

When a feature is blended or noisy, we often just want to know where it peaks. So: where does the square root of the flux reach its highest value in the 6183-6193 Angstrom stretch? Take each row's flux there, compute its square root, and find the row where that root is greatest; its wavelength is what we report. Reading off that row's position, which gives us 6190 Angstrom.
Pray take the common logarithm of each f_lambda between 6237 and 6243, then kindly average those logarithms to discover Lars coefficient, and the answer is 0.316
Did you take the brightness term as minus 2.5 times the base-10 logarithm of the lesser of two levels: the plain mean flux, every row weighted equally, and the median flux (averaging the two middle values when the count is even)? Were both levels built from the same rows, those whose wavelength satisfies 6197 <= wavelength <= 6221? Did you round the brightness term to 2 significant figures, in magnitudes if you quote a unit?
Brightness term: -0.78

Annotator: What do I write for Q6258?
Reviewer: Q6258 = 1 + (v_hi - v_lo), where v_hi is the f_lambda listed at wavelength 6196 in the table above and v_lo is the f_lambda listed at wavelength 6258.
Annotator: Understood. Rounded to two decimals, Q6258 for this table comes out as 1.05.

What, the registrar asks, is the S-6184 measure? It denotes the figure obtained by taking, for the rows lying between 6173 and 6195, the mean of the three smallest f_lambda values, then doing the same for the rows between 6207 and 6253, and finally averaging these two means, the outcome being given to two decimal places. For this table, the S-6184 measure 2.00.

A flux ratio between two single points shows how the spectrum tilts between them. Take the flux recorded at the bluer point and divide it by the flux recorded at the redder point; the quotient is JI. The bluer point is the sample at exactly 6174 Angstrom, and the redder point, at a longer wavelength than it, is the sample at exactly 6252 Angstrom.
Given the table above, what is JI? 1.034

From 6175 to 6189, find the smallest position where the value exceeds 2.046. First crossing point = 6176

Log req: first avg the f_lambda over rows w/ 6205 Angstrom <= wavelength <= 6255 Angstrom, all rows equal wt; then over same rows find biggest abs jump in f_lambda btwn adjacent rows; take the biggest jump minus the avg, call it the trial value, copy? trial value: -1.90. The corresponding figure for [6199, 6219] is -1.99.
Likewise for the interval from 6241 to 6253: -1.87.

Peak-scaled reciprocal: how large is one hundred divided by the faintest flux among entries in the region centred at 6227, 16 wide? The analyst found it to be 51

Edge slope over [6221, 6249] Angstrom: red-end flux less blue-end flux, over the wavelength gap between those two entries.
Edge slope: -0.003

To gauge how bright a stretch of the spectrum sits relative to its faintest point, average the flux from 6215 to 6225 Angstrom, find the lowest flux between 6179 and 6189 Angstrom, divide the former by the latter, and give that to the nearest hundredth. 0.95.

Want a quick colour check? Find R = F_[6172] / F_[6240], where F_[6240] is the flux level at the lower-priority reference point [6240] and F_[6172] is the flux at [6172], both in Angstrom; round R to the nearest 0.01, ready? 0.99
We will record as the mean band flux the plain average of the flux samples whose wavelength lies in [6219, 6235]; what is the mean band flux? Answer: 1.99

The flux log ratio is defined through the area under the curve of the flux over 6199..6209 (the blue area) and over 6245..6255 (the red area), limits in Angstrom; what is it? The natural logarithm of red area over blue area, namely -0.051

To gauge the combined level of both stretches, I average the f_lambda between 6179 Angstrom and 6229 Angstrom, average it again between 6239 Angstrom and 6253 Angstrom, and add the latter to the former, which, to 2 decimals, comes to 4.05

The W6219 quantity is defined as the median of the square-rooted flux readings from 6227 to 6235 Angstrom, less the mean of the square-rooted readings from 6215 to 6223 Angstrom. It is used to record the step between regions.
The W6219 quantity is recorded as 0.010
